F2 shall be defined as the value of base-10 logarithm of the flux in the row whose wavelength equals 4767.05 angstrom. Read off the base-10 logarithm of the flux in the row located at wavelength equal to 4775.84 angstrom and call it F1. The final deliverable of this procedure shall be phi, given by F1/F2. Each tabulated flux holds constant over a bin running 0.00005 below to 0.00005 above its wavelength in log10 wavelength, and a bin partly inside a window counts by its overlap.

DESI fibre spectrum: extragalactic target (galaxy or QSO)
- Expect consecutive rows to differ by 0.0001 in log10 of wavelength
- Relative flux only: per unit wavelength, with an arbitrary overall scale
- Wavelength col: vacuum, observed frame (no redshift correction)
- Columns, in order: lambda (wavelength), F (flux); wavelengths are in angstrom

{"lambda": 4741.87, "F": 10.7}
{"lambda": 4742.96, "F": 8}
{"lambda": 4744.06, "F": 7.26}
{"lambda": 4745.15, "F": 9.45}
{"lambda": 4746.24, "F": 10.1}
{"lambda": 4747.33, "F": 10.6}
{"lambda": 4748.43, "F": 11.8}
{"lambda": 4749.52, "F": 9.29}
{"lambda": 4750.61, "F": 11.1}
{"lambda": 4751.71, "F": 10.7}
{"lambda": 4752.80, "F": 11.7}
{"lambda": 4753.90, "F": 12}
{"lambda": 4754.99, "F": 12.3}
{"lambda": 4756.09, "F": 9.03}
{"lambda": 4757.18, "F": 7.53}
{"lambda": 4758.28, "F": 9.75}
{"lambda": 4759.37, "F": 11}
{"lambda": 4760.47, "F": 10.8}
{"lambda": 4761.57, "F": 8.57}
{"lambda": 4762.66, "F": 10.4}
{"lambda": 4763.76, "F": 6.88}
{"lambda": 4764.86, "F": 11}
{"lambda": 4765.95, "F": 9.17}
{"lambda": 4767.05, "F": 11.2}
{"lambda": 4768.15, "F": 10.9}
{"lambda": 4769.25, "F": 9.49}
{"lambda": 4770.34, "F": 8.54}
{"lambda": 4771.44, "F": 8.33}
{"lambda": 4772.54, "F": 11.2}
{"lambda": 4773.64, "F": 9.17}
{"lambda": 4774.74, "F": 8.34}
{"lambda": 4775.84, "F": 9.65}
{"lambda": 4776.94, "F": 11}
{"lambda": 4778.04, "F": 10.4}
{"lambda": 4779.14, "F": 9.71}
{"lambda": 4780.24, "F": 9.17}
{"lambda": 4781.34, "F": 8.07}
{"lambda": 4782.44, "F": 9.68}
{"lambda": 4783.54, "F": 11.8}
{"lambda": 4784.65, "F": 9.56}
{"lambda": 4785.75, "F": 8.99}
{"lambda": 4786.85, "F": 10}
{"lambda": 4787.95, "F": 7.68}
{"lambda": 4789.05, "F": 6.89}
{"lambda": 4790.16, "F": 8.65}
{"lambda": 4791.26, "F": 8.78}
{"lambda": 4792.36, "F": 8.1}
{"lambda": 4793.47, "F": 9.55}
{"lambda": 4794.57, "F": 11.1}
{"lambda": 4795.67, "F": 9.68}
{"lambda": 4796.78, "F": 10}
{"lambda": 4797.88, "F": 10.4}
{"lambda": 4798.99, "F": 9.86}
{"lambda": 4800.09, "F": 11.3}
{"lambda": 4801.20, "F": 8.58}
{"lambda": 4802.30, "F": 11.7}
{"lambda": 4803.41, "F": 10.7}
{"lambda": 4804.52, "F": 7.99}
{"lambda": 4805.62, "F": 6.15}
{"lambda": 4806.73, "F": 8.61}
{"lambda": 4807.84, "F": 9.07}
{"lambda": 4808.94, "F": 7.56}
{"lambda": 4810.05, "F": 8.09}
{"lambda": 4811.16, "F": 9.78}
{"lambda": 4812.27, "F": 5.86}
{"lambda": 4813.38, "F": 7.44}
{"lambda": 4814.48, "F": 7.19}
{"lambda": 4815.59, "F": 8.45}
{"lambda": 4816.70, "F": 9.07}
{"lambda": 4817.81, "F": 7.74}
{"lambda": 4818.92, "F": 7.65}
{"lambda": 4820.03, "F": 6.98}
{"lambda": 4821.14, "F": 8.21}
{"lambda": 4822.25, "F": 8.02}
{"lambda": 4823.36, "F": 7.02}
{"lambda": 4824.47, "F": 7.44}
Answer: 0.94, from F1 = 0.98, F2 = 1.05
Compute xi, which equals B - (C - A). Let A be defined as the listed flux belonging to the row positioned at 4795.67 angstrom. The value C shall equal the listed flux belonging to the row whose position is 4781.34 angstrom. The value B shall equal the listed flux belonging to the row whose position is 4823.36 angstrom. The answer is 8.6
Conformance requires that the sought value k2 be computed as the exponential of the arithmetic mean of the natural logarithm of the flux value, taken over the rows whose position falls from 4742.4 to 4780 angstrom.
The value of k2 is 9.8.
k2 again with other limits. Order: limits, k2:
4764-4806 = 9.4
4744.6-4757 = 10.7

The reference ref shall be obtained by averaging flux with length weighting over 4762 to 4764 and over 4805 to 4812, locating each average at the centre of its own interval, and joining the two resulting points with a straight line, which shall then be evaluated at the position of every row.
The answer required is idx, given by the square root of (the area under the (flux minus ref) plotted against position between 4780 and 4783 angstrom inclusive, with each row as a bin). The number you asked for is 1.05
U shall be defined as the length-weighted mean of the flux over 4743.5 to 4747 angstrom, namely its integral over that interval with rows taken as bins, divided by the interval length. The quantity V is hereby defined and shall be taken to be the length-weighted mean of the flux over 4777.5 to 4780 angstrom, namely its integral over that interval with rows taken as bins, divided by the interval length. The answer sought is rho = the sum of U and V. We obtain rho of 19.0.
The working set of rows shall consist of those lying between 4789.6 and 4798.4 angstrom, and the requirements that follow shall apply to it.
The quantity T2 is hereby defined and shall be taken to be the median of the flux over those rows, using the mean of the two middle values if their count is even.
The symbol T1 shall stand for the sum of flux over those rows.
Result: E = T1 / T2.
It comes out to 7.9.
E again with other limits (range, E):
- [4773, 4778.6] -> 5.0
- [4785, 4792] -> 5.9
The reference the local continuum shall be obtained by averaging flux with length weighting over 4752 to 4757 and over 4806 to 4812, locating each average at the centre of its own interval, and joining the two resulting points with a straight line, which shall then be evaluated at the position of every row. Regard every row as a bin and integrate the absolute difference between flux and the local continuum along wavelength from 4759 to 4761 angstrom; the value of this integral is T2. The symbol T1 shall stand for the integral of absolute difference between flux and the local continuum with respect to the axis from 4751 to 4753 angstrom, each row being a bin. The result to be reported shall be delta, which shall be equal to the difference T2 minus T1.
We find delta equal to -1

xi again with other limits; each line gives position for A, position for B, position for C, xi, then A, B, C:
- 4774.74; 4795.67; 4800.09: 6.7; 8.34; 9.68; 11.3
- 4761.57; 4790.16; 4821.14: 9.0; 8.57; 8.65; 8.21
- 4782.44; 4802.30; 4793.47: 11.8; 9.68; 11.7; 9.55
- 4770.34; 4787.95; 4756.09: 7.2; 8.54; 7.68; 9.03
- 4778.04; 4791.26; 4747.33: 8.6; 10.4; 8.78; 10.6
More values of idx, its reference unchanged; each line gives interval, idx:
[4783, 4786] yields 2.25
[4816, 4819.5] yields 0.85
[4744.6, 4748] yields 1.74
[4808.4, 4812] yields 0.83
